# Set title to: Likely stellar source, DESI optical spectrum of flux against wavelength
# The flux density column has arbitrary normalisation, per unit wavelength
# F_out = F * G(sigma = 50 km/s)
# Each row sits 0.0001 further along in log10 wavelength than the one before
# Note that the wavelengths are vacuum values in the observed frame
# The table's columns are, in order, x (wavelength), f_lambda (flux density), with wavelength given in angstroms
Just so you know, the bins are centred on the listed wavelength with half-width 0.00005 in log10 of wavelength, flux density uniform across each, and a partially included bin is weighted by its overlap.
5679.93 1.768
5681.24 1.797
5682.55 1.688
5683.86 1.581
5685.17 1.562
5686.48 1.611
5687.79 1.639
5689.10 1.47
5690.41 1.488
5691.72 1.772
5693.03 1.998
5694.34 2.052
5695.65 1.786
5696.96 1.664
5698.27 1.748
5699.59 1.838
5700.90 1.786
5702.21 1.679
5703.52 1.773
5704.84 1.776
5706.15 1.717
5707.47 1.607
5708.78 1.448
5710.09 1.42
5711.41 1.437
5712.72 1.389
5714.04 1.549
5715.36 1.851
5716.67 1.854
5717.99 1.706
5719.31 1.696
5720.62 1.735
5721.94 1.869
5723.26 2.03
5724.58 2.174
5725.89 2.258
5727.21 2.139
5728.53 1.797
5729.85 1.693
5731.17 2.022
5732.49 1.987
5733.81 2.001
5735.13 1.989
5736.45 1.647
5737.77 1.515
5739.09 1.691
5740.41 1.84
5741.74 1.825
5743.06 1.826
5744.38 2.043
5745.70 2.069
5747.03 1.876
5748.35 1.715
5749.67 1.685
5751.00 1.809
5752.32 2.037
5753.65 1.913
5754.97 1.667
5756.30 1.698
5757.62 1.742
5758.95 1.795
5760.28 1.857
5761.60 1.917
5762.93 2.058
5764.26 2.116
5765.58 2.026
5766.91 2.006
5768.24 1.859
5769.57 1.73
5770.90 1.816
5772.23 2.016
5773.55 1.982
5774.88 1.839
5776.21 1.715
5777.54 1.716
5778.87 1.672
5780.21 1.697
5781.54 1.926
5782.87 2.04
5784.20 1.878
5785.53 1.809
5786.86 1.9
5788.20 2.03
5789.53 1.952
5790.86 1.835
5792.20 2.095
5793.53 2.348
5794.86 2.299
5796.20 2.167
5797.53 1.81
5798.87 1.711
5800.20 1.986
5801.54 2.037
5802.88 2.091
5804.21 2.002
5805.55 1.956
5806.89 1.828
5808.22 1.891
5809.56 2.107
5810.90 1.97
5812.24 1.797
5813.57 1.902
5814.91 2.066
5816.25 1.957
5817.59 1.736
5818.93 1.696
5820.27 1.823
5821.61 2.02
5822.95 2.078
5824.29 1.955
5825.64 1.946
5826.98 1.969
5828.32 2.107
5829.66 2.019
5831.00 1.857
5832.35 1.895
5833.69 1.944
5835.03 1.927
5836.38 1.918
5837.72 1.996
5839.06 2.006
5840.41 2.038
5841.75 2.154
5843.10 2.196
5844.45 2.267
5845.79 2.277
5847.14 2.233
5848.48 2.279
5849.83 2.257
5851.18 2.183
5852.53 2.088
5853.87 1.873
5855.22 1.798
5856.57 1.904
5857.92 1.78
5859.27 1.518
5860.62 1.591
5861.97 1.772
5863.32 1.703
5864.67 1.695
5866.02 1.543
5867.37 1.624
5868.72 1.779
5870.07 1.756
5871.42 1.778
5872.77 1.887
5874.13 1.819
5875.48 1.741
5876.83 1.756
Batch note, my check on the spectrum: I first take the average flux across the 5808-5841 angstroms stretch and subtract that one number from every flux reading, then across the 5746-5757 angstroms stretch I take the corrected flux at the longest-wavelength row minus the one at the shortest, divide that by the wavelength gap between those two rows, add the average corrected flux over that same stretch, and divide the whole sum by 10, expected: -0.016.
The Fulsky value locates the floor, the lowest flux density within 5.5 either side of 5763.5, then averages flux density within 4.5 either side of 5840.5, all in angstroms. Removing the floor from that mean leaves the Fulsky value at 0.29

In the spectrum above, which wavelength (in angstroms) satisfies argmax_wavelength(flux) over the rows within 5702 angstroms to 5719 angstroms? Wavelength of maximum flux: 5716.67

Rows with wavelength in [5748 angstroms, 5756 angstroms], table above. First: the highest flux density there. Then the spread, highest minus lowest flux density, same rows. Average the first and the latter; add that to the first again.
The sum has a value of 3.24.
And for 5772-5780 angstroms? 3.20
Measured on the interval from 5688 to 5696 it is 3.37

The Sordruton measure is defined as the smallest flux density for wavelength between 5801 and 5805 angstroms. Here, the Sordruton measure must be 2.002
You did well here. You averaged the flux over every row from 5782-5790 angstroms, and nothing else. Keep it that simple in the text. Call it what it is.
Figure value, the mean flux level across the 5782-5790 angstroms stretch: 1.9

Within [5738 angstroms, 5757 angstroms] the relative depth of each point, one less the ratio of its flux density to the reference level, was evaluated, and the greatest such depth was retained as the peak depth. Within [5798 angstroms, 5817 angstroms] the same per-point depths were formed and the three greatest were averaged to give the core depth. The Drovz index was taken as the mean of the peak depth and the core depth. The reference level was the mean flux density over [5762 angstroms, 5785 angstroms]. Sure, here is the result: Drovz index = 0.09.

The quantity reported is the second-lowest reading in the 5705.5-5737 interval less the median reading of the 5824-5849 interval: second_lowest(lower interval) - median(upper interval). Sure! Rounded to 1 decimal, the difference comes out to -0.6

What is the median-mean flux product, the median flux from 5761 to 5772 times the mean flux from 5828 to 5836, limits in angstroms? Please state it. 3.8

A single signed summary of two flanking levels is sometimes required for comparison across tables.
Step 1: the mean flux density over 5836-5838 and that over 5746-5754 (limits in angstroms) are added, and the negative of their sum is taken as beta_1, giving -3.80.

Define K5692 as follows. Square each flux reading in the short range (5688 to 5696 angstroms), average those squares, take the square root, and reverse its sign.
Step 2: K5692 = -1.78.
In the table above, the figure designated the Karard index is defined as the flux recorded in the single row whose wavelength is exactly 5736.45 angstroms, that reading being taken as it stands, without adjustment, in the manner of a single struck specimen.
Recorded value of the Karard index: 1.647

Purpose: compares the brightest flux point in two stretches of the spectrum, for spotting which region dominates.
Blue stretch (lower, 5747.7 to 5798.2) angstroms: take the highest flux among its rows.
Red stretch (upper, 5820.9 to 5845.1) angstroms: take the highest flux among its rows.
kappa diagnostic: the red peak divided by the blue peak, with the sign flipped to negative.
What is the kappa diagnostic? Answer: -0.97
